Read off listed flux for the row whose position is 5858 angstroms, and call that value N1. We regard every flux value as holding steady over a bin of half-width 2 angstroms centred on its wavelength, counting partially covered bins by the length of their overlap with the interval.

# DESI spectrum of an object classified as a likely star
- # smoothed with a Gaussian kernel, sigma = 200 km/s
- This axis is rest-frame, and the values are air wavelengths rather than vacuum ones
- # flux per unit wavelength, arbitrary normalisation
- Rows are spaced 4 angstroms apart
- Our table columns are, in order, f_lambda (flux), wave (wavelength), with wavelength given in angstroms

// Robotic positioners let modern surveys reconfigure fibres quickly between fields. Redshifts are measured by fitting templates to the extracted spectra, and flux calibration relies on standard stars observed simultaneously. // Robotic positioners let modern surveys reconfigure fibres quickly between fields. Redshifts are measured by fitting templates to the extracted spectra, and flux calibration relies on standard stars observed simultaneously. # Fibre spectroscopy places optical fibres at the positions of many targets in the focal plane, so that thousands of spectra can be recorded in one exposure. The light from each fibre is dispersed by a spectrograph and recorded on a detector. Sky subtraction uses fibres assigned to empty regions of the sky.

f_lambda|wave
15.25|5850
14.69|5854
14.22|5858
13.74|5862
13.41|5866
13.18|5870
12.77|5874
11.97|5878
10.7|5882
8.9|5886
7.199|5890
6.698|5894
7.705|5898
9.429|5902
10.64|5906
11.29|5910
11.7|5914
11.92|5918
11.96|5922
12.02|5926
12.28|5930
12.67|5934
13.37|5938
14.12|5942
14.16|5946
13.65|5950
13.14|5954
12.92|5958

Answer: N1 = 14.22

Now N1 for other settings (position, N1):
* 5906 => 10.64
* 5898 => 7.705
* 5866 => 13.41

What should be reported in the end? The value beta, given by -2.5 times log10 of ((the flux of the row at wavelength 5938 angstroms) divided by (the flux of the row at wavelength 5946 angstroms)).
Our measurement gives 0.06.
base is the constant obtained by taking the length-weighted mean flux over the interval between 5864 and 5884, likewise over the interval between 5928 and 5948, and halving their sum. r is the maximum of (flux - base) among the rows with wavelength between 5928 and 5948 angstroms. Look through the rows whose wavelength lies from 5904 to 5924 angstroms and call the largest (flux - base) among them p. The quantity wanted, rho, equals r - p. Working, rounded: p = -0.9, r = 1.30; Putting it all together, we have 2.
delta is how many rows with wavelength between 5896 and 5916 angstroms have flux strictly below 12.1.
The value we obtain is 5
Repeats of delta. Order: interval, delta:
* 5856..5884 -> 2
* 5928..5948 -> 0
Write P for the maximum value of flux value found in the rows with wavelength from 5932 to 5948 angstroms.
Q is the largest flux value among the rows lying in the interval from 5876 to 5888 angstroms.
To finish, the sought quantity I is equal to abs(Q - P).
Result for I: 2.2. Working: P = 14.16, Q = 11.97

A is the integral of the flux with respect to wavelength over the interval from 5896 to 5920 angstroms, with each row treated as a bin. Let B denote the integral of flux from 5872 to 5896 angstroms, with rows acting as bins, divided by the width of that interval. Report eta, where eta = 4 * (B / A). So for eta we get 0.15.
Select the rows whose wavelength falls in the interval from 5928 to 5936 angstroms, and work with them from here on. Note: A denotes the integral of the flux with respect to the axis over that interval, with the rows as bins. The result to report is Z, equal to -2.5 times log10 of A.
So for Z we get -5.00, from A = 100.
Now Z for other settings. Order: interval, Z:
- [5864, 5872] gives -5.07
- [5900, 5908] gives -4.76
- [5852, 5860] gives -5.16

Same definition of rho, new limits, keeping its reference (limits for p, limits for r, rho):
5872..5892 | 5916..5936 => 0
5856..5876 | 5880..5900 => -4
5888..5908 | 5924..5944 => 3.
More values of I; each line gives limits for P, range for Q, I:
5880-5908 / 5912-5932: 1.6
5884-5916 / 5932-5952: 2.5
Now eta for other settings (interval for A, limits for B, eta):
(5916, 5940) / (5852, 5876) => 0.18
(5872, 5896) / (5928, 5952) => 0.23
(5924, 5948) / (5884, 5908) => 0.11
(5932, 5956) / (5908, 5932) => 0.15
